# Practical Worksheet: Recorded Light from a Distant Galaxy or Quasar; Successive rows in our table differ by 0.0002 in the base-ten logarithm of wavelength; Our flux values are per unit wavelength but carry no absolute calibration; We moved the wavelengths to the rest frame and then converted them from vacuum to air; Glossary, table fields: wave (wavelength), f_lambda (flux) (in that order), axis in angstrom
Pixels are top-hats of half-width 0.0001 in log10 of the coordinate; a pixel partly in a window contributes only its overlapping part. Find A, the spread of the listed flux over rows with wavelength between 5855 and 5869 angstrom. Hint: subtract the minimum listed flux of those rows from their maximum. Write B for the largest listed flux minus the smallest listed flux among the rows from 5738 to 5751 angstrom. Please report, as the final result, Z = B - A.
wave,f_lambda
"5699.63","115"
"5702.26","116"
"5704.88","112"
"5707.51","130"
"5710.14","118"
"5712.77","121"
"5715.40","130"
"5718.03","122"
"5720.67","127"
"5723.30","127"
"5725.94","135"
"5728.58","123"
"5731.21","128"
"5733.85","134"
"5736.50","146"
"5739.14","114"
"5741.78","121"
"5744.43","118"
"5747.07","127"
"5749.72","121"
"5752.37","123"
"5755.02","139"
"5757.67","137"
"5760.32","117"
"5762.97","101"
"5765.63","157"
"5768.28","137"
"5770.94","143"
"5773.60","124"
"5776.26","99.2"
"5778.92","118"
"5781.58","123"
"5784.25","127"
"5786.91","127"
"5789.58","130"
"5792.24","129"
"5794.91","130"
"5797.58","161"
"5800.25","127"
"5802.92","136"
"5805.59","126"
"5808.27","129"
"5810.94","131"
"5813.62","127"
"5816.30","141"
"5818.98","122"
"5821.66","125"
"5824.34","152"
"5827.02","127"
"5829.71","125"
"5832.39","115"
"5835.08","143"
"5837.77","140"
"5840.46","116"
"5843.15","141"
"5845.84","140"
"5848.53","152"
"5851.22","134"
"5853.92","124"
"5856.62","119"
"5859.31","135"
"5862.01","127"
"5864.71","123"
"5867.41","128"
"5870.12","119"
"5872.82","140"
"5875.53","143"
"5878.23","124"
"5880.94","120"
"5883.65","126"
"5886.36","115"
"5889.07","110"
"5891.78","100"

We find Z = -3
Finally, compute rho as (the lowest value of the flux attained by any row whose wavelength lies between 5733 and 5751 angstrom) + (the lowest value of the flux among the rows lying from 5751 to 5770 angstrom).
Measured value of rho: 215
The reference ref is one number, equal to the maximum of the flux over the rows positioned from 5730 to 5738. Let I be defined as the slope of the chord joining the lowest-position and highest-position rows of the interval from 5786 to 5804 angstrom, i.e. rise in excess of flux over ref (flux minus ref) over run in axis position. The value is 0.56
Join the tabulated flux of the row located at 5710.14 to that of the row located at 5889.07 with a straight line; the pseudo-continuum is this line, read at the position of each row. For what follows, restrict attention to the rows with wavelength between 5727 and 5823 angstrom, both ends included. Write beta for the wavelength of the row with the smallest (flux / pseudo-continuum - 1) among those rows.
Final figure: 5776.26 angstrom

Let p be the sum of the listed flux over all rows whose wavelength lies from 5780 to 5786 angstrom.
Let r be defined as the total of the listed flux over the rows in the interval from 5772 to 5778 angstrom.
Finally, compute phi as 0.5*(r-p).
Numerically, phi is -13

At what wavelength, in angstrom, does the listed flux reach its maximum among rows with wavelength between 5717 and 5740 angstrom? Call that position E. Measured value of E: 5736.50 angstrom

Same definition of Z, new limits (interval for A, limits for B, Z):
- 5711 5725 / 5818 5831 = 21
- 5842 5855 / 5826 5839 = 0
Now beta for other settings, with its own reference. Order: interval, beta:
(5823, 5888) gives 5832.39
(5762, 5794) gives 5776.26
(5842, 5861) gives 5856.62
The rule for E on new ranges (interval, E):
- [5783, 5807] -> 5797.58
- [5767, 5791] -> 5770.94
